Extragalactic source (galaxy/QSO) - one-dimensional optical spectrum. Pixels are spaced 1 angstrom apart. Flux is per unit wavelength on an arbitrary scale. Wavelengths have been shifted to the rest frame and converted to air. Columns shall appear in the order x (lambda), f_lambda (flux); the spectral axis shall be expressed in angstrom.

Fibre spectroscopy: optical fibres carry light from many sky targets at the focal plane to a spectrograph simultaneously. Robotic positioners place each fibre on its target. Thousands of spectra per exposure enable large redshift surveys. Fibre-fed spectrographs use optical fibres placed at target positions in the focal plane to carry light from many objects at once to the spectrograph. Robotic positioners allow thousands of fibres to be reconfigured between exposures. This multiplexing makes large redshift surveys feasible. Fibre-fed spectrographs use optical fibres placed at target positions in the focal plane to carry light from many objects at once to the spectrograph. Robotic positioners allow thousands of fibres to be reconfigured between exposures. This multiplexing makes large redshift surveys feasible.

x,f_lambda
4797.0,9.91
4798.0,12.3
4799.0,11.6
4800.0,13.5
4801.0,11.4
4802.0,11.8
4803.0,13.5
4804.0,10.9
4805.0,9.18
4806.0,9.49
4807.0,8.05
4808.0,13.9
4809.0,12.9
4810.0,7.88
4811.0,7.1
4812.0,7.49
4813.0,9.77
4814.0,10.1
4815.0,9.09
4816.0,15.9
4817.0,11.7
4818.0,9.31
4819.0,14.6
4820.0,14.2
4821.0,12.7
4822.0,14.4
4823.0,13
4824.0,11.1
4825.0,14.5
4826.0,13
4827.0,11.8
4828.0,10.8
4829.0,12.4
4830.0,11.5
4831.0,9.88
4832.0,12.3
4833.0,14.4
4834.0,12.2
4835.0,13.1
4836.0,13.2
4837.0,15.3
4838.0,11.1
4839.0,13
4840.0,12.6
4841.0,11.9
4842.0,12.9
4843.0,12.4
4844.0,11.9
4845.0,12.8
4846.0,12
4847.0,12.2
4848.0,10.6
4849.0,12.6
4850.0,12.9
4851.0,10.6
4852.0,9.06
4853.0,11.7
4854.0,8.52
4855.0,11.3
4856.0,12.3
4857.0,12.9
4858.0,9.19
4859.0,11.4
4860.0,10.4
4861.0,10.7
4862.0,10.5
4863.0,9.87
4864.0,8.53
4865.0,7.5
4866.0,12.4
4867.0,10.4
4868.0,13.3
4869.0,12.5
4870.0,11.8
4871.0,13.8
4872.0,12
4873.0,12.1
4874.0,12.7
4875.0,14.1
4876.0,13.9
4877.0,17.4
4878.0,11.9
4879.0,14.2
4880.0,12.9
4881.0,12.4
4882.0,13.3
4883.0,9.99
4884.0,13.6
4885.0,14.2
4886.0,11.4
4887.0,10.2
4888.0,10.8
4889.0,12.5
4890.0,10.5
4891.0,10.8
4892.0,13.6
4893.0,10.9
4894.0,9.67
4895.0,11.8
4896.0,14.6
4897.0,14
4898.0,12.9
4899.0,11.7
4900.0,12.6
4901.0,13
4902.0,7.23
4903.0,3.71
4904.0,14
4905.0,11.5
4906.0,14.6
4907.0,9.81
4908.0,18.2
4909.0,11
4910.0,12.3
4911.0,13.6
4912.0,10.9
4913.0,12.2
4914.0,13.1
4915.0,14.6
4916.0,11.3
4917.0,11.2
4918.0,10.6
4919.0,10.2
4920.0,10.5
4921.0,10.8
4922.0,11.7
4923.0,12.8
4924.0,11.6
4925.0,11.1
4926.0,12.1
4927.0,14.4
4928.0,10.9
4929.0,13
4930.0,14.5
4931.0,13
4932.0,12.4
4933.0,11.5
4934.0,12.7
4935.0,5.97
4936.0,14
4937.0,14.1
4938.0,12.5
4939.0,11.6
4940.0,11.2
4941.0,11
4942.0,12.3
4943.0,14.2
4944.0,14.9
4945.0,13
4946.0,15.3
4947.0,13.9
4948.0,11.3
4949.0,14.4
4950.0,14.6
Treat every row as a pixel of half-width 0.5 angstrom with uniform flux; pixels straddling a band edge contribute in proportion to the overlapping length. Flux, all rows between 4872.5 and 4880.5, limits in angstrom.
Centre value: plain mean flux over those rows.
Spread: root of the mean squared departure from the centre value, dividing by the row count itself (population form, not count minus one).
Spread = 1.6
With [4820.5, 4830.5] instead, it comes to 1.2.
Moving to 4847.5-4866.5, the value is 1.6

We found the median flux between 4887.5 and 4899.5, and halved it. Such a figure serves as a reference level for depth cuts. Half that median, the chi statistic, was 5.9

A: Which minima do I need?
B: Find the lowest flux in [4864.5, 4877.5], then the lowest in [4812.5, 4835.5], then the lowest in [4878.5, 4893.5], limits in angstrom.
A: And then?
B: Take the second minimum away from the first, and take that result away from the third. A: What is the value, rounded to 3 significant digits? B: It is 11.6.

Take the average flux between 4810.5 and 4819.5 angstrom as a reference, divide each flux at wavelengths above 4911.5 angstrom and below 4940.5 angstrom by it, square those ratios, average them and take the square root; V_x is 1.14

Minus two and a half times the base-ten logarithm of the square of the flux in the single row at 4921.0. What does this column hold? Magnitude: -5.17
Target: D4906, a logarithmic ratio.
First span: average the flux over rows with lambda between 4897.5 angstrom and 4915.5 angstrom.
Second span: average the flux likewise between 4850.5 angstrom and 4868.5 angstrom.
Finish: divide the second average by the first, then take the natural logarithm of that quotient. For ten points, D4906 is -0.13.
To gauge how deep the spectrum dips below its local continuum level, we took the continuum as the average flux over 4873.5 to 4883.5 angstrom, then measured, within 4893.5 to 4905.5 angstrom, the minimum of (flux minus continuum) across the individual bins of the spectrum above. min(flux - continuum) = -10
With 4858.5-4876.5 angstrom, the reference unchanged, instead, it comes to -6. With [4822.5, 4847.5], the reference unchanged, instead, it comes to -3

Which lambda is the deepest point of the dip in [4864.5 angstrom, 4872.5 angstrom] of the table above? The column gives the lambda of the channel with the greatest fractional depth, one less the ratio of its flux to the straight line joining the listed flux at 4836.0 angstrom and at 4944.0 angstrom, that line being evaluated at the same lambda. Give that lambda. 4865.0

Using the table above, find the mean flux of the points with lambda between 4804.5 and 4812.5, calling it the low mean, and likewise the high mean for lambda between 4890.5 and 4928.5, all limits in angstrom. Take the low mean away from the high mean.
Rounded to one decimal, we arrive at 2.4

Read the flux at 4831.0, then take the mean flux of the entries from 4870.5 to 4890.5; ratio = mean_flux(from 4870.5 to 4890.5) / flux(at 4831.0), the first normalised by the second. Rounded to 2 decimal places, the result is 1.28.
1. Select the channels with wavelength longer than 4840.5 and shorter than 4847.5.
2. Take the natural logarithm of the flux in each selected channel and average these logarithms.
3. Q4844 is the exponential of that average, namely 12.3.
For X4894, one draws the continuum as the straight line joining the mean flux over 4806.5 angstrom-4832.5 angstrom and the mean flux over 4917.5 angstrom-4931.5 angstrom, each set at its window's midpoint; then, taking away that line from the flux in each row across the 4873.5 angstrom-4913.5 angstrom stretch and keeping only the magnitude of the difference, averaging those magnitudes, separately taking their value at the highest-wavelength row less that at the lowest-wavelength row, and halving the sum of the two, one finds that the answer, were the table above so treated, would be 0.6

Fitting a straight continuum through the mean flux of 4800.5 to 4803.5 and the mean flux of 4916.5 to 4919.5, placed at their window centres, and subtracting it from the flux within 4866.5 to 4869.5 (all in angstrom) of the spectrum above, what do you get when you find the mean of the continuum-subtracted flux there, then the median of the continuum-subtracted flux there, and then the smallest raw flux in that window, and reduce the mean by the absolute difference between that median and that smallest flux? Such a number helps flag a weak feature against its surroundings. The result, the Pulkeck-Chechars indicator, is -8.5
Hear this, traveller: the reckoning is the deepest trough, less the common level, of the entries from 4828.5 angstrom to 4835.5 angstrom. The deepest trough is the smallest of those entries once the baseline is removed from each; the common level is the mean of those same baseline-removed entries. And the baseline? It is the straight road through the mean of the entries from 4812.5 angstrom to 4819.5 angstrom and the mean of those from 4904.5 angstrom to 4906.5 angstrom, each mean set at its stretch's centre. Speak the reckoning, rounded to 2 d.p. -2.36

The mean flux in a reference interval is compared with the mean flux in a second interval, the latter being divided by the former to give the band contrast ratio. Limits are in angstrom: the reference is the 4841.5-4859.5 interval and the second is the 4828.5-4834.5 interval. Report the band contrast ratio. 1.05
